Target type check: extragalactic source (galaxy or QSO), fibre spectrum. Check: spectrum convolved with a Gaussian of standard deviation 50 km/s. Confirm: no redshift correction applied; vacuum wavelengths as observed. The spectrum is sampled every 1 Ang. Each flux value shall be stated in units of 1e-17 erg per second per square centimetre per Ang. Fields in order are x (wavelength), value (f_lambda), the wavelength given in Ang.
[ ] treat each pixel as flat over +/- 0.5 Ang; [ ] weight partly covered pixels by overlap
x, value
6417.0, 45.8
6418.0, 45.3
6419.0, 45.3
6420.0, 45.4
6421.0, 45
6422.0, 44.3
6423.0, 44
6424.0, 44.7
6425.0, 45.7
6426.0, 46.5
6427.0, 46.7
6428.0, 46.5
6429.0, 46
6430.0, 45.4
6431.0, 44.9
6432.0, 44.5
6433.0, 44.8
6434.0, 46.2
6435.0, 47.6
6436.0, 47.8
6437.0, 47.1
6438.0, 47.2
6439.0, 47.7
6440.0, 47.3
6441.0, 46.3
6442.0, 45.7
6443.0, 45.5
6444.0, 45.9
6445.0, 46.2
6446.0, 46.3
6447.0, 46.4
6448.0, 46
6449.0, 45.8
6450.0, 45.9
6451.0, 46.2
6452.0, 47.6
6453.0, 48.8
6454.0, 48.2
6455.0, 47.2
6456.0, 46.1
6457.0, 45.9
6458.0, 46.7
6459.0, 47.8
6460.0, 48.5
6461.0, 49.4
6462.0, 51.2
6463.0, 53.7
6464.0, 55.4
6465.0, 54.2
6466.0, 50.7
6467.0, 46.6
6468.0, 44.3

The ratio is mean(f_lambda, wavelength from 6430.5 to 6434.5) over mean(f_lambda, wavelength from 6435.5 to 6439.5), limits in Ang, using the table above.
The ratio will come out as 0.950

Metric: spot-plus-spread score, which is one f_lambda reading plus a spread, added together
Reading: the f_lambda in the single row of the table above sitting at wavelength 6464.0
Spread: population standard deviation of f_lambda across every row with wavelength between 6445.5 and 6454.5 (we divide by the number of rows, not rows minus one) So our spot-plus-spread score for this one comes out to 56.4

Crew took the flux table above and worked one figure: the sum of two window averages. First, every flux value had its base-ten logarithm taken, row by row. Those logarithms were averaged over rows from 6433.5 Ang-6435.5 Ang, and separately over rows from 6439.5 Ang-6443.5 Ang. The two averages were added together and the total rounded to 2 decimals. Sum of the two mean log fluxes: 3.34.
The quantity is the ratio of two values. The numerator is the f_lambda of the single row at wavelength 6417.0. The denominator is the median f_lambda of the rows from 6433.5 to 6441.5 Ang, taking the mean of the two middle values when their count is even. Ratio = 0.97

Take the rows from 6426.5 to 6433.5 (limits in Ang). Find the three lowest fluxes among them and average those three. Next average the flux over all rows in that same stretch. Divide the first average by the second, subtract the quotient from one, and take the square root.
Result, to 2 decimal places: 0.13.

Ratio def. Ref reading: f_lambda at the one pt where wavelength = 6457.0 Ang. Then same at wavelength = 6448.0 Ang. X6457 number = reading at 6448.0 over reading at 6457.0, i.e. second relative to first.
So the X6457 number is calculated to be 1.002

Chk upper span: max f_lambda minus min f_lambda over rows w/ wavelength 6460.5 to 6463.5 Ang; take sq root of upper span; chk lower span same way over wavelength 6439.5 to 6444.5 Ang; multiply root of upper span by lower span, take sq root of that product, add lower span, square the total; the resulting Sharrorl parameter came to 13.9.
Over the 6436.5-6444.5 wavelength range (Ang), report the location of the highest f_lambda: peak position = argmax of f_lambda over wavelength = 6439.0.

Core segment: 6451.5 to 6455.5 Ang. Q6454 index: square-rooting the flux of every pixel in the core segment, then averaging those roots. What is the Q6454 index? 6.92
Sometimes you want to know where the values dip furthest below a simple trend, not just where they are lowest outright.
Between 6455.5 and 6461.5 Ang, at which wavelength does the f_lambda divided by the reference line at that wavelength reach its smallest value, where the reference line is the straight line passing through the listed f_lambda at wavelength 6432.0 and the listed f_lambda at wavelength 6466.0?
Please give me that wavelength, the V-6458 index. 6457.0 Ang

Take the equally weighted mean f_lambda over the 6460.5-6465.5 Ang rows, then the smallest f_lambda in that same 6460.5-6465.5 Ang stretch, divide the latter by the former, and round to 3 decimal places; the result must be 0.936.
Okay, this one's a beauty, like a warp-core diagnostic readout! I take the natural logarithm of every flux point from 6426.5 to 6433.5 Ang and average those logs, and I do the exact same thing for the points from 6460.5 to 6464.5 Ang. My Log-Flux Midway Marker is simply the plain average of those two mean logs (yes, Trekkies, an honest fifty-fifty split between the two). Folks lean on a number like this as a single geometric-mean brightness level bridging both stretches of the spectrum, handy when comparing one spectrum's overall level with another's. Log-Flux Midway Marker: 3.89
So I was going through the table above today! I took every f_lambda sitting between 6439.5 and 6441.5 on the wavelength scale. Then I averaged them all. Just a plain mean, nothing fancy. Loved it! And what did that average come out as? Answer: 46.8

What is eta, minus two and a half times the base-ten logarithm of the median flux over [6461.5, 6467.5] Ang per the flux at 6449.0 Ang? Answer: -0.15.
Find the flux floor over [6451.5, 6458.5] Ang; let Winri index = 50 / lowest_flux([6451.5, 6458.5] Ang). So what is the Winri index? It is 1.09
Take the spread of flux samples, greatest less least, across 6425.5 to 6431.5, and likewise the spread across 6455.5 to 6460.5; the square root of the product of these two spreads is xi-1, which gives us 2.2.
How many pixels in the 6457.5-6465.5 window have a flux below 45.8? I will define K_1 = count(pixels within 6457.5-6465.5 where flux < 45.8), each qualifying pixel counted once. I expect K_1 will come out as 0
